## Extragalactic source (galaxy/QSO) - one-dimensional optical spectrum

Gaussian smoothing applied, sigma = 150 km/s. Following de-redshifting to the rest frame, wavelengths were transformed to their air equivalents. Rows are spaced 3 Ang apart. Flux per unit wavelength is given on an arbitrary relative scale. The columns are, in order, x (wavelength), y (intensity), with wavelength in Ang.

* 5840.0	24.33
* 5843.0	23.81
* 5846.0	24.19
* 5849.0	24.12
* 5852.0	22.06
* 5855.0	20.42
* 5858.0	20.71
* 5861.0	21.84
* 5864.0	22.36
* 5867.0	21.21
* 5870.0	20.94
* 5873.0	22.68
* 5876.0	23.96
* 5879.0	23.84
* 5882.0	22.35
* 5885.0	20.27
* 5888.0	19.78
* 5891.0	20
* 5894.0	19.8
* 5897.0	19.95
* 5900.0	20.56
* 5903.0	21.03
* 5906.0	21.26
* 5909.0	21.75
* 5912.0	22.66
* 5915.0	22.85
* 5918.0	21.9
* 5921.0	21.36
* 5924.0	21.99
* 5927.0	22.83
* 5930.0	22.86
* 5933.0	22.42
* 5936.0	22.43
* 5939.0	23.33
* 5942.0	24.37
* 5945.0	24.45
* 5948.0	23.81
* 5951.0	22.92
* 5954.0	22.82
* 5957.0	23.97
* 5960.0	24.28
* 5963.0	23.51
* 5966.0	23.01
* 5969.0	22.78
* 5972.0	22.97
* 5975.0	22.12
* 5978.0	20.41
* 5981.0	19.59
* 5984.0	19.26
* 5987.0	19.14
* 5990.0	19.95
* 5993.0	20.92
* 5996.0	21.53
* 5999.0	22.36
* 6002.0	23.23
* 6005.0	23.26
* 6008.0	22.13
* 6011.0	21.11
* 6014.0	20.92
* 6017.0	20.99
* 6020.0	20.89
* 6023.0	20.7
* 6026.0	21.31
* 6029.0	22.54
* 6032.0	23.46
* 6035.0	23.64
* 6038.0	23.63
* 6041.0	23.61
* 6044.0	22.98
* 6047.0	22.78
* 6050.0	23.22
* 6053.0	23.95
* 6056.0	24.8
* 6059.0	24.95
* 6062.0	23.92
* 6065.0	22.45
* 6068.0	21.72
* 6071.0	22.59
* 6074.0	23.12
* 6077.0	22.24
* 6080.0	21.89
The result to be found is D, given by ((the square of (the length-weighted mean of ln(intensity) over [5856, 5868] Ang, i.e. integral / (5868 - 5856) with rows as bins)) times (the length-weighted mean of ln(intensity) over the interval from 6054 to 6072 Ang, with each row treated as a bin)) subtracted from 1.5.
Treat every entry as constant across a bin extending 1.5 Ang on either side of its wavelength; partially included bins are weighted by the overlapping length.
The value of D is -28.2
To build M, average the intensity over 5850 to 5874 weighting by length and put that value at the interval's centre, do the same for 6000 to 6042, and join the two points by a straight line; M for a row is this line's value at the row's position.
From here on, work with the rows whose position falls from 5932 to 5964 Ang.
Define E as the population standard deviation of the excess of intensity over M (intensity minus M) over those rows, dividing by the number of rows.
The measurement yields 0.7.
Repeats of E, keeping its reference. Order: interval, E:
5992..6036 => 1.0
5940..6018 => 1.6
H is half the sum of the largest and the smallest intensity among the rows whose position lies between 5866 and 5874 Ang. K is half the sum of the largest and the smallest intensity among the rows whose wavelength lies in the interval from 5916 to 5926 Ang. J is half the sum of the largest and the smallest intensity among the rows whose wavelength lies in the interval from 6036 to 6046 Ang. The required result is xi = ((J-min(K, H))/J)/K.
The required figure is 0.0032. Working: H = 21.8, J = 23.3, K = 21.7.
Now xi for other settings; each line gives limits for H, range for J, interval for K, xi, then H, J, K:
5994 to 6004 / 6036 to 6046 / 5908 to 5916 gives 0.0019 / 22.4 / 23.3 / 22.3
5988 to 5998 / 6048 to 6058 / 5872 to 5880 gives 0.0058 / 20.7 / 24.0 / 23.3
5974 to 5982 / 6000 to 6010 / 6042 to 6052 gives 0.0035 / 20.9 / 22.7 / 23.0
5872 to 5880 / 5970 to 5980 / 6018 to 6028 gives 0.0015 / 23.3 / 21.7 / 21.0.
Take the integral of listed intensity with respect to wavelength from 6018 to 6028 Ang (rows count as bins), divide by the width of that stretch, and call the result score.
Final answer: 21.0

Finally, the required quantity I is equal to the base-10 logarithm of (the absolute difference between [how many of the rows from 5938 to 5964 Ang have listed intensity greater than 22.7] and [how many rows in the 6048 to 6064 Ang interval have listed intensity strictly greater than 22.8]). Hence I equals 0.60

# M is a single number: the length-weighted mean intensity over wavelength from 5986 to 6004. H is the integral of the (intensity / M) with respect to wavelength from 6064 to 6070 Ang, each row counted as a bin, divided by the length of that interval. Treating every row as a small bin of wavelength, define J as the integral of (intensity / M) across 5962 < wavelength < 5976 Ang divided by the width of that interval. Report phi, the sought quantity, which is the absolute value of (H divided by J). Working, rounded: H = 1.04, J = 1.074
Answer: 0.97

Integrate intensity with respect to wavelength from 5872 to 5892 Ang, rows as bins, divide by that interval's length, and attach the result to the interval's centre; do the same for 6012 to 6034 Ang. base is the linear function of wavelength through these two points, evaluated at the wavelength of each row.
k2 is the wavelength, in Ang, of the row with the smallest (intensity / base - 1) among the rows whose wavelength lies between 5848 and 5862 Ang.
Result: 5855.0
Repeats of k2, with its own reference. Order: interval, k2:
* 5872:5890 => 5888.0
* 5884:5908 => 5888.0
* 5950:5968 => 5954.0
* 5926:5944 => 5933.0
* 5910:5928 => 5921.0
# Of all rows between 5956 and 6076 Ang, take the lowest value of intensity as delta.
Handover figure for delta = 19.14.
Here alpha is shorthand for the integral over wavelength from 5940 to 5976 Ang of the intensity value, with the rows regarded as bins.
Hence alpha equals 844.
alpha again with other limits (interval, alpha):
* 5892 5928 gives 772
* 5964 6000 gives 763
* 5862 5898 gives 772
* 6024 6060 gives 840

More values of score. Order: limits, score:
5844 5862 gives 22.3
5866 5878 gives 22.3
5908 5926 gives 22.1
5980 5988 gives 19.3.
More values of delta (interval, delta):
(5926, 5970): 22.42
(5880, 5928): 19.78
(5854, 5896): 19.78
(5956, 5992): 19.14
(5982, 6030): 19.14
